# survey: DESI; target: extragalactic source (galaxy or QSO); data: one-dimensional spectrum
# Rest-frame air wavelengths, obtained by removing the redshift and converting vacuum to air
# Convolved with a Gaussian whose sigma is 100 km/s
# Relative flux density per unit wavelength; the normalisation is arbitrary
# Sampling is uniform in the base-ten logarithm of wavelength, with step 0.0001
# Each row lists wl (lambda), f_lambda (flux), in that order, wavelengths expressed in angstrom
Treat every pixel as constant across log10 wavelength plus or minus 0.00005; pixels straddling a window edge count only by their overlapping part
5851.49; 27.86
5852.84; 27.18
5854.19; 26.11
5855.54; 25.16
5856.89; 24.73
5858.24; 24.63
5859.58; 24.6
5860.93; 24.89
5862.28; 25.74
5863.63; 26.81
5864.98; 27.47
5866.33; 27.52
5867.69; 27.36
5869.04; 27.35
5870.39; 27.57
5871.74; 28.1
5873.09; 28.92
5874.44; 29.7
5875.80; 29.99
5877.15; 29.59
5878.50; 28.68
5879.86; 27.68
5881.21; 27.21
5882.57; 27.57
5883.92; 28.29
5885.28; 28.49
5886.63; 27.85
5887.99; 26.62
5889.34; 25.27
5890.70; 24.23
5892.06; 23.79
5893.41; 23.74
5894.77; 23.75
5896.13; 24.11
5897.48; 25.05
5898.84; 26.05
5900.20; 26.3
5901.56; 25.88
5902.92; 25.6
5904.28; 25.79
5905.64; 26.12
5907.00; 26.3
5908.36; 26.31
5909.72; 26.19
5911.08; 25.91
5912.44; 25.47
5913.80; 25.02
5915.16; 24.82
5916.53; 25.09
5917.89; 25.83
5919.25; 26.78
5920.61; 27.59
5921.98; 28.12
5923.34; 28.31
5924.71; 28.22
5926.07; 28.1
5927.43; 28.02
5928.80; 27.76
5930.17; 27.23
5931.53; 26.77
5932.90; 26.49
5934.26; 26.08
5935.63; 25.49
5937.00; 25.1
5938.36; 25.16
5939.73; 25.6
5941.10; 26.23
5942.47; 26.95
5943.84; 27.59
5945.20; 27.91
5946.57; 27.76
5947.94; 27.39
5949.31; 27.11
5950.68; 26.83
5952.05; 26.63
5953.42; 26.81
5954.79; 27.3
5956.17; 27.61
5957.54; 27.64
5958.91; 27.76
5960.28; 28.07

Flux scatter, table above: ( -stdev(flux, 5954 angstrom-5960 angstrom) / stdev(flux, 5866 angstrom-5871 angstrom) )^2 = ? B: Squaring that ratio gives 3.1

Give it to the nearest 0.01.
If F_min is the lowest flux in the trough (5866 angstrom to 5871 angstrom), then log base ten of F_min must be 1.44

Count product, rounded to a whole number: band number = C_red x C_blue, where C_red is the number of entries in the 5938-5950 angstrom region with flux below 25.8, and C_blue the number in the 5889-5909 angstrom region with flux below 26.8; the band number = 30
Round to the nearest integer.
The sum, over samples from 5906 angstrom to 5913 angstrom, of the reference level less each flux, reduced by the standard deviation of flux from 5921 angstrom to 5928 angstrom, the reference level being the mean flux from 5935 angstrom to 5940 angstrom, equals -4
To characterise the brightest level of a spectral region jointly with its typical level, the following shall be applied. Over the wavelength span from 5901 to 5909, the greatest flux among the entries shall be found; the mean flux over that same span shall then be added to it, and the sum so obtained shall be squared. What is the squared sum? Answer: 2736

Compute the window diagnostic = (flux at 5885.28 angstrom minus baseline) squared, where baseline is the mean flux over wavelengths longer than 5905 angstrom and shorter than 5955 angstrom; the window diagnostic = 3.4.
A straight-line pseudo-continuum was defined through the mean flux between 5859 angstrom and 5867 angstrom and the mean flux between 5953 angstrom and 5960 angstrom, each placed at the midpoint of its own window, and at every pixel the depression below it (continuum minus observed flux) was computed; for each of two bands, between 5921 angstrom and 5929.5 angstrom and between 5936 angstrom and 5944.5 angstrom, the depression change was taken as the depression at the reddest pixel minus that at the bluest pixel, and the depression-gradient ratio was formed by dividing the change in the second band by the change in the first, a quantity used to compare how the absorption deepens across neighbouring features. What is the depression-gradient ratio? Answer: -5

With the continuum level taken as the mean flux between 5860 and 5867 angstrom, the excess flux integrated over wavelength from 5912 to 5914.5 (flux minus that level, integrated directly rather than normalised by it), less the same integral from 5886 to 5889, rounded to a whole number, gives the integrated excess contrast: -5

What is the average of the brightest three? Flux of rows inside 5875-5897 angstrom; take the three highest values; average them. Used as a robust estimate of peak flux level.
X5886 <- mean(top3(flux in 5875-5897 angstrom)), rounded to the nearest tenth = 29.4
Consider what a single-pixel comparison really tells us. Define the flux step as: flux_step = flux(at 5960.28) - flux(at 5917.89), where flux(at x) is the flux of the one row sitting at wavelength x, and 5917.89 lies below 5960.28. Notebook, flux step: 2.2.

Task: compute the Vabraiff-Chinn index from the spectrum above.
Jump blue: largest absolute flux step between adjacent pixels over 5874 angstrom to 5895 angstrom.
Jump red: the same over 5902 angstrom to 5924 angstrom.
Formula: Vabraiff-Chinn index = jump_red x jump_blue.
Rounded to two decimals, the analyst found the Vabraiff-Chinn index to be 1.28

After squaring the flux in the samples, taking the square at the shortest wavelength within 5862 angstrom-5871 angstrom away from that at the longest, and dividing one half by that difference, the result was 0.0051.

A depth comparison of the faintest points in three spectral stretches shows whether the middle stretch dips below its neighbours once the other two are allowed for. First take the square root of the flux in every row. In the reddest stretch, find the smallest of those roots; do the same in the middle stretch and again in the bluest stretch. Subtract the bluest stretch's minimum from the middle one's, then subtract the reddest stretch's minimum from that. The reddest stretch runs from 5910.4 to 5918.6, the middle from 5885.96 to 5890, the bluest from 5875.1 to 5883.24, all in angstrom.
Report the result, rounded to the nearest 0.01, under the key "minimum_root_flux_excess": -5.17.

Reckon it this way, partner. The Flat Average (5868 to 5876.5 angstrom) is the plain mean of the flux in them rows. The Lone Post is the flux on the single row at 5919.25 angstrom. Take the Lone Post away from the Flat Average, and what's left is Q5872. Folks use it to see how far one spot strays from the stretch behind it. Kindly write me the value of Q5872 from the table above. 2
